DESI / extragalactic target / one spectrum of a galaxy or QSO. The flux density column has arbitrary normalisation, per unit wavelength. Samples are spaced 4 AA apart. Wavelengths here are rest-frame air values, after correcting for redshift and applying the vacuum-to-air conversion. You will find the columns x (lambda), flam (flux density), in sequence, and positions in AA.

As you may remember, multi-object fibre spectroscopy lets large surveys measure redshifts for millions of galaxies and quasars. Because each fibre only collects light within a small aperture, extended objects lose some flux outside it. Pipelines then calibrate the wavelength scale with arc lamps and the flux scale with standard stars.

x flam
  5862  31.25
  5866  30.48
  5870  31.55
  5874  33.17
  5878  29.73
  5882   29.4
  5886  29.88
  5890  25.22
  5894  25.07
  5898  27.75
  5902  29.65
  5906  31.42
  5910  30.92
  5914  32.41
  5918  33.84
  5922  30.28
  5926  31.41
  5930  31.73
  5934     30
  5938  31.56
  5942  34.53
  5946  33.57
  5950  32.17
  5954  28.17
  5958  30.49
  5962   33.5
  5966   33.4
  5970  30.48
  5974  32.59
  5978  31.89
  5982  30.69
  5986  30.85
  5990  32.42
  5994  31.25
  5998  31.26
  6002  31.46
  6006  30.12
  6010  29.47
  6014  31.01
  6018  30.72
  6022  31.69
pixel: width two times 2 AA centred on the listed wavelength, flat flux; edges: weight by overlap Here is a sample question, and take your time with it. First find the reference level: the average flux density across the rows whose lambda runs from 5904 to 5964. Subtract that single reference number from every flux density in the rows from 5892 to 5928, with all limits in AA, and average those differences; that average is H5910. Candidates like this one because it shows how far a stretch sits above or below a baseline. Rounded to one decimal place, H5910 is -1.4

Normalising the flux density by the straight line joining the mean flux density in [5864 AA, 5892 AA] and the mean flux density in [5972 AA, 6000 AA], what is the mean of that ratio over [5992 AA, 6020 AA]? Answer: 0.97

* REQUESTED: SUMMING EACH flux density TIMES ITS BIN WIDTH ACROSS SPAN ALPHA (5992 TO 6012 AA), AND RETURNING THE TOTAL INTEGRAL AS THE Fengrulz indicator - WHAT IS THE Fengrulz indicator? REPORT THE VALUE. 614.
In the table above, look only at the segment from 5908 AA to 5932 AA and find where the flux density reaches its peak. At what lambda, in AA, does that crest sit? 5918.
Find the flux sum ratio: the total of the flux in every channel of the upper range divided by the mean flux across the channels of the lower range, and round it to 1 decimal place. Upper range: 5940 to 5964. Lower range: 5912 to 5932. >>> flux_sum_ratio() 6.0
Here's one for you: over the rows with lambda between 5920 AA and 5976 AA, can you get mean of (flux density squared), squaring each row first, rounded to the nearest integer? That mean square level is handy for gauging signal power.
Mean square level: 1008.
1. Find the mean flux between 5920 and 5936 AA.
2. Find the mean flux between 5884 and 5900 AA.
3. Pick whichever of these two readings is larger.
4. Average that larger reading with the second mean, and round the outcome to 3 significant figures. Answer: 28.9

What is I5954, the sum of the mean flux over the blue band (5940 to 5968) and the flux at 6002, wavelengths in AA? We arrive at 63.7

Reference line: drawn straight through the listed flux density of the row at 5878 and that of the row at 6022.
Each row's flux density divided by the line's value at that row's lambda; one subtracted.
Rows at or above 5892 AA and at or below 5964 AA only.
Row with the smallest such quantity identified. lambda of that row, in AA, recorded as 5894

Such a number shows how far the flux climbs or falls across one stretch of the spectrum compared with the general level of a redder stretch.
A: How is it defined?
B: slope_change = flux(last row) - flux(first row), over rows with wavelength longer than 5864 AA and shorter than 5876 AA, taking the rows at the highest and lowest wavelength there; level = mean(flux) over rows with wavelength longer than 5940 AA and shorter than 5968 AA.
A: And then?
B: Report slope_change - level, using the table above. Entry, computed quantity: -30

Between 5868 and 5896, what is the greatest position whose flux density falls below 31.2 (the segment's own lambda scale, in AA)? 5894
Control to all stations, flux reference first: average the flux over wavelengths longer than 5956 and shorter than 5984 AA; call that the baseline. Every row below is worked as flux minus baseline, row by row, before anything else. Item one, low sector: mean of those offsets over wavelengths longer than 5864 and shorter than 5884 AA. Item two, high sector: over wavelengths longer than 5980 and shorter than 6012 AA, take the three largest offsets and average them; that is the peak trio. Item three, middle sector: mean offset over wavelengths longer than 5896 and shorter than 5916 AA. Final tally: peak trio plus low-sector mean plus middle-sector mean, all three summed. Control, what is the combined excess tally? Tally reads -2.6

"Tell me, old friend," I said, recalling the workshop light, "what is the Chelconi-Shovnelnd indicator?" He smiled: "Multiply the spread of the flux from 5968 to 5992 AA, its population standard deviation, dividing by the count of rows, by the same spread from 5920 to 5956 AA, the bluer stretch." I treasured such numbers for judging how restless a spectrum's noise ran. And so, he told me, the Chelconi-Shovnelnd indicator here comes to 1.5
